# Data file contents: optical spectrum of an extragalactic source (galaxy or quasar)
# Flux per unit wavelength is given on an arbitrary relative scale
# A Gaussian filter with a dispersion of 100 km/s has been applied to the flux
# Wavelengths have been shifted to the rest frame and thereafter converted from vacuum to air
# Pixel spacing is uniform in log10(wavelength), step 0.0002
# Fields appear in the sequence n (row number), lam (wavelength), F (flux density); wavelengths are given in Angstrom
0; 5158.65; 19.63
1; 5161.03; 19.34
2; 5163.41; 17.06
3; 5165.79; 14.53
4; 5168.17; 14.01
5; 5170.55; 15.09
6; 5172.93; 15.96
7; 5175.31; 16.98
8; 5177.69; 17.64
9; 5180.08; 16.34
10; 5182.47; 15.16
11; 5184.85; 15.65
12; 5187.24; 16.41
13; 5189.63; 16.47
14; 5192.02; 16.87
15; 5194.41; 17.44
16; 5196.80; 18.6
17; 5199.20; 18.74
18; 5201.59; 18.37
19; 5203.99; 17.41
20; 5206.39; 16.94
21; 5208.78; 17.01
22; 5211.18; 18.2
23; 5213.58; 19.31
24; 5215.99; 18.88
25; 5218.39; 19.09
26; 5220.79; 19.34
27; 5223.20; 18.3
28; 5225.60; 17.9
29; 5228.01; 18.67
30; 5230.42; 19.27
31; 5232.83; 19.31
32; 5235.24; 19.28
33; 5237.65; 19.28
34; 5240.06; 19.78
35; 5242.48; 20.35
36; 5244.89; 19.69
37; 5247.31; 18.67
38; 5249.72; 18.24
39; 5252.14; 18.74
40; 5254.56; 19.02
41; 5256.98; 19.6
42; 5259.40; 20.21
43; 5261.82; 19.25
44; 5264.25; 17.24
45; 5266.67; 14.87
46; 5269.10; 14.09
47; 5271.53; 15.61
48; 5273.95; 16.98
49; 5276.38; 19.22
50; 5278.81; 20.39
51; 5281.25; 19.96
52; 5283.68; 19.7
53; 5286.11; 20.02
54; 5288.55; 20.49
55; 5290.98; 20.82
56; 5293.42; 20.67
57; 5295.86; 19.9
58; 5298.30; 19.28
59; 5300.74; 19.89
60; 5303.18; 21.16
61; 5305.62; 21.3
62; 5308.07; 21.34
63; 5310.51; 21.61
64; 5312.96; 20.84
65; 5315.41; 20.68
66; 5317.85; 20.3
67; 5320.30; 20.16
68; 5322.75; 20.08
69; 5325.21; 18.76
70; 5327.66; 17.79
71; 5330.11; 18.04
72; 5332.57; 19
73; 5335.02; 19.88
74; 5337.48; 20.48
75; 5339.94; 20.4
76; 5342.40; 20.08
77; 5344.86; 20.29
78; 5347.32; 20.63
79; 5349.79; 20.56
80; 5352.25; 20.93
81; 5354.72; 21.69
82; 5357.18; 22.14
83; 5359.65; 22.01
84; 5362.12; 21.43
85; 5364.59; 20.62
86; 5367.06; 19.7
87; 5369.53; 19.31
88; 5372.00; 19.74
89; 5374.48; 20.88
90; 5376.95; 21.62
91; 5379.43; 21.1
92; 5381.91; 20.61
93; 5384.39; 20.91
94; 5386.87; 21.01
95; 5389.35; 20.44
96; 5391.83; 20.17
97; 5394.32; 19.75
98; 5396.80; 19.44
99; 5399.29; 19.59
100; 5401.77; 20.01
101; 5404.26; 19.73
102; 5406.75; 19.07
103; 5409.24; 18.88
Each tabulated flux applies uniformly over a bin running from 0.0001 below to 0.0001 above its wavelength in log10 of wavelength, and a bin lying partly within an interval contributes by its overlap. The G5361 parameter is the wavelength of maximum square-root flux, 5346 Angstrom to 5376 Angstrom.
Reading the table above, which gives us 5357.18 Angstrom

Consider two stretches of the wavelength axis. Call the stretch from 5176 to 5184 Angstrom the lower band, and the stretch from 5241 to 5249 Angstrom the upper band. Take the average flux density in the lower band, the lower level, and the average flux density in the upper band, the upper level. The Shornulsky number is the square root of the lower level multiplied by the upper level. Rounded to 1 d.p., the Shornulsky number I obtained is 17.9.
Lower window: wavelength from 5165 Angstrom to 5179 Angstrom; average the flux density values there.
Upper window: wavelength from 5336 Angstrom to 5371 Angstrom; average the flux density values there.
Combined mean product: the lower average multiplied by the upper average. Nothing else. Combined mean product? 326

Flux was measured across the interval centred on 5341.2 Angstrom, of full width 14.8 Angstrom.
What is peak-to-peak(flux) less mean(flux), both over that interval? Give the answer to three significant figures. -19.5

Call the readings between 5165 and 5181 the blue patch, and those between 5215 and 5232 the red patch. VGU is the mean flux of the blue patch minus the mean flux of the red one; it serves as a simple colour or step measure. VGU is -3.0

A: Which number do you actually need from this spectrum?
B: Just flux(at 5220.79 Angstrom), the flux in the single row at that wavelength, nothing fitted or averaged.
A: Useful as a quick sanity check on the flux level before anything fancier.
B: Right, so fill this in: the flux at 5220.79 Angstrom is 19.34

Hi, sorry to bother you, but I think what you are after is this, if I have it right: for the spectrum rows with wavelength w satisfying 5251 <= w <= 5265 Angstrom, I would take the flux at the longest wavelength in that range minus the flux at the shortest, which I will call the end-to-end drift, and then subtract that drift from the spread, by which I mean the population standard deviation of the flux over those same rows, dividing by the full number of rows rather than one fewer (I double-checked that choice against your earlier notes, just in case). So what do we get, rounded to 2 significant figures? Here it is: 2.4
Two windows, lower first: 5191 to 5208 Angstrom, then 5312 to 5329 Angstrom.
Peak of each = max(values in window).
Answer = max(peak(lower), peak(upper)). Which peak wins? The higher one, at 20.8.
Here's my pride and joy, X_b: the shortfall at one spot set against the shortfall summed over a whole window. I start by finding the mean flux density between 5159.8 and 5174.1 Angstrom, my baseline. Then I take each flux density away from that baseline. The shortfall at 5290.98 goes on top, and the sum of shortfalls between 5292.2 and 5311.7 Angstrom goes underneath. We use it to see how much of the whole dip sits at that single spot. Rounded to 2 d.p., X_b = 0.13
